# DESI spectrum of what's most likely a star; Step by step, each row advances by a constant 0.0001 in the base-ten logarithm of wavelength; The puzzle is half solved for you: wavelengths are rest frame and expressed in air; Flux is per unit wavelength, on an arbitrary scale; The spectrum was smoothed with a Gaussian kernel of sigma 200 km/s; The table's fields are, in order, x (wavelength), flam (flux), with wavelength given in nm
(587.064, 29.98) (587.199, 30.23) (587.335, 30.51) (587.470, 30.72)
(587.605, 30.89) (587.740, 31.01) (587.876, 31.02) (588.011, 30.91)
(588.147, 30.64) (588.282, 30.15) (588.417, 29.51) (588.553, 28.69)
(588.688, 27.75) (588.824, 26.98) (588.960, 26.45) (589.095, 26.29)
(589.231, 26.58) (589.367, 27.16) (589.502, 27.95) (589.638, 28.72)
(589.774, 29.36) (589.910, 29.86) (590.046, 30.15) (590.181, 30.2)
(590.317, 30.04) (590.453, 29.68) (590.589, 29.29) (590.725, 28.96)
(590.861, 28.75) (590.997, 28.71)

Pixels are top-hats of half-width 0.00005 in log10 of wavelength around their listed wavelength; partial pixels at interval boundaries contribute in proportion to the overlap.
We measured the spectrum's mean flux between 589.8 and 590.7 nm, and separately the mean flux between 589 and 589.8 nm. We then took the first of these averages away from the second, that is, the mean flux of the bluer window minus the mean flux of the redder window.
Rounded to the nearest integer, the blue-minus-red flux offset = -2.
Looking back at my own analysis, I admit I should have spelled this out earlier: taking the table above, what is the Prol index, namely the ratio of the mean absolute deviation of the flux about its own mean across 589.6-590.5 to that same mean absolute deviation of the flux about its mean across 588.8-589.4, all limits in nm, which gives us 1.3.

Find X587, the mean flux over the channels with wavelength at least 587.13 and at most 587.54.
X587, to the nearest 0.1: 30.5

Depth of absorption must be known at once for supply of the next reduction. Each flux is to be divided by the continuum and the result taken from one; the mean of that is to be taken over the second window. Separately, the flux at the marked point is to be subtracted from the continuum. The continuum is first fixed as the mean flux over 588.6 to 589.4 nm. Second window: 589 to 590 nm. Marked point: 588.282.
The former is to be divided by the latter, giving 0.013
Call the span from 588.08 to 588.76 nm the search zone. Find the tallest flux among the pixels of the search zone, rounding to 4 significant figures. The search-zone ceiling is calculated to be 30.64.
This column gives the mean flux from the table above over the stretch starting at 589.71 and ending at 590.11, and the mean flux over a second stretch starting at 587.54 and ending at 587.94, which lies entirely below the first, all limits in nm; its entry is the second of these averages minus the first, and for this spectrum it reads 1.2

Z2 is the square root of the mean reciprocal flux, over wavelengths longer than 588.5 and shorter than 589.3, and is 0.192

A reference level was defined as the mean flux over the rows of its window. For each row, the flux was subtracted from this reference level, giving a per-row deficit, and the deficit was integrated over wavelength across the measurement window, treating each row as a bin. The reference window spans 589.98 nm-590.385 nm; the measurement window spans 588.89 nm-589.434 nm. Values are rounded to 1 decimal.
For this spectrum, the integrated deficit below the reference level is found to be 1.9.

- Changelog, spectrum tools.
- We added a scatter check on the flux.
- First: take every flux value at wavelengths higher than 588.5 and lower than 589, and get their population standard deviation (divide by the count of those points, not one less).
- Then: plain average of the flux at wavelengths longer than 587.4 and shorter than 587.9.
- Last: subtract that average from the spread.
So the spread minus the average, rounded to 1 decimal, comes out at -30.1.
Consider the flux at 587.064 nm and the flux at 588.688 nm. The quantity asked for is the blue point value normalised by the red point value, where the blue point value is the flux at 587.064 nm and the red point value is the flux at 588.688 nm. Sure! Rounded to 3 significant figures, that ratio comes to 1.08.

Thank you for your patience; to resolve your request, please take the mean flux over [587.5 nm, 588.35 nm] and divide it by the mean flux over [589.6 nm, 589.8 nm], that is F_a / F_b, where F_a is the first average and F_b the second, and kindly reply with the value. 1.06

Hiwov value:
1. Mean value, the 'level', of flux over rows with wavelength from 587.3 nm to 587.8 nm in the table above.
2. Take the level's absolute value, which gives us 30.8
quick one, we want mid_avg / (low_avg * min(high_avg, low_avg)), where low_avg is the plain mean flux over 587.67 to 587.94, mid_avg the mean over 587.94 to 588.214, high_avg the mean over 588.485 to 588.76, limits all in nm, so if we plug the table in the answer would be 0.0352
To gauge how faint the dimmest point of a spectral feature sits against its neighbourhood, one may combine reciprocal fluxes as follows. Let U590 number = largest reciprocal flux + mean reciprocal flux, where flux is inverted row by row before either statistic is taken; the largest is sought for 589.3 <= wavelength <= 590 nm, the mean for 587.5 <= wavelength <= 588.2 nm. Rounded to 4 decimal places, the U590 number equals 0.0692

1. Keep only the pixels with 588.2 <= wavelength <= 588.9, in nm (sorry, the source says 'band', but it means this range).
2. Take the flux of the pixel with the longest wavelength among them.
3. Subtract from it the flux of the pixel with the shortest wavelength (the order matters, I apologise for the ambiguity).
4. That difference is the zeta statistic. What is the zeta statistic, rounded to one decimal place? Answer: -3.2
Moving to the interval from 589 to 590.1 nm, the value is 3.9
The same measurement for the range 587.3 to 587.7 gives 0.4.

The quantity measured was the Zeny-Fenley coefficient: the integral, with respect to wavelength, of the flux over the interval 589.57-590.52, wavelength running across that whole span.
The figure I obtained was 28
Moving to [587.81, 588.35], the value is 17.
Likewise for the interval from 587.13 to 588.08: 29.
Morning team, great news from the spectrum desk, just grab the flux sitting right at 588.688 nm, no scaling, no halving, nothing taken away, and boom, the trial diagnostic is 27.75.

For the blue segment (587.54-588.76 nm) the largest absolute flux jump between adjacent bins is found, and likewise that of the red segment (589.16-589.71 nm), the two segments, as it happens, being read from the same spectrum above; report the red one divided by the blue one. 0.84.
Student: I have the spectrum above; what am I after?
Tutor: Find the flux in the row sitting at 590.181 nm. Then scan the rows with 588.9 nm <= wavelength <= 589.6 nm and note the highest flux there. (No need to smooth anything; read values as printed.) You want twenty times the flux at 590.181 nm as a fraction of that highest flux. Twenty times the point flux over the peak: 21.6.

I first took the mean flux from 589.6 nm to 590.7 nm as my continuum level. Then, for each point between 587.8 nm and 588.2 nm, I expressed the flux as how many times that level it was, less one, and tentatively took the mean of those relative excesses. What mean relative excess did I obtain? 0.04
